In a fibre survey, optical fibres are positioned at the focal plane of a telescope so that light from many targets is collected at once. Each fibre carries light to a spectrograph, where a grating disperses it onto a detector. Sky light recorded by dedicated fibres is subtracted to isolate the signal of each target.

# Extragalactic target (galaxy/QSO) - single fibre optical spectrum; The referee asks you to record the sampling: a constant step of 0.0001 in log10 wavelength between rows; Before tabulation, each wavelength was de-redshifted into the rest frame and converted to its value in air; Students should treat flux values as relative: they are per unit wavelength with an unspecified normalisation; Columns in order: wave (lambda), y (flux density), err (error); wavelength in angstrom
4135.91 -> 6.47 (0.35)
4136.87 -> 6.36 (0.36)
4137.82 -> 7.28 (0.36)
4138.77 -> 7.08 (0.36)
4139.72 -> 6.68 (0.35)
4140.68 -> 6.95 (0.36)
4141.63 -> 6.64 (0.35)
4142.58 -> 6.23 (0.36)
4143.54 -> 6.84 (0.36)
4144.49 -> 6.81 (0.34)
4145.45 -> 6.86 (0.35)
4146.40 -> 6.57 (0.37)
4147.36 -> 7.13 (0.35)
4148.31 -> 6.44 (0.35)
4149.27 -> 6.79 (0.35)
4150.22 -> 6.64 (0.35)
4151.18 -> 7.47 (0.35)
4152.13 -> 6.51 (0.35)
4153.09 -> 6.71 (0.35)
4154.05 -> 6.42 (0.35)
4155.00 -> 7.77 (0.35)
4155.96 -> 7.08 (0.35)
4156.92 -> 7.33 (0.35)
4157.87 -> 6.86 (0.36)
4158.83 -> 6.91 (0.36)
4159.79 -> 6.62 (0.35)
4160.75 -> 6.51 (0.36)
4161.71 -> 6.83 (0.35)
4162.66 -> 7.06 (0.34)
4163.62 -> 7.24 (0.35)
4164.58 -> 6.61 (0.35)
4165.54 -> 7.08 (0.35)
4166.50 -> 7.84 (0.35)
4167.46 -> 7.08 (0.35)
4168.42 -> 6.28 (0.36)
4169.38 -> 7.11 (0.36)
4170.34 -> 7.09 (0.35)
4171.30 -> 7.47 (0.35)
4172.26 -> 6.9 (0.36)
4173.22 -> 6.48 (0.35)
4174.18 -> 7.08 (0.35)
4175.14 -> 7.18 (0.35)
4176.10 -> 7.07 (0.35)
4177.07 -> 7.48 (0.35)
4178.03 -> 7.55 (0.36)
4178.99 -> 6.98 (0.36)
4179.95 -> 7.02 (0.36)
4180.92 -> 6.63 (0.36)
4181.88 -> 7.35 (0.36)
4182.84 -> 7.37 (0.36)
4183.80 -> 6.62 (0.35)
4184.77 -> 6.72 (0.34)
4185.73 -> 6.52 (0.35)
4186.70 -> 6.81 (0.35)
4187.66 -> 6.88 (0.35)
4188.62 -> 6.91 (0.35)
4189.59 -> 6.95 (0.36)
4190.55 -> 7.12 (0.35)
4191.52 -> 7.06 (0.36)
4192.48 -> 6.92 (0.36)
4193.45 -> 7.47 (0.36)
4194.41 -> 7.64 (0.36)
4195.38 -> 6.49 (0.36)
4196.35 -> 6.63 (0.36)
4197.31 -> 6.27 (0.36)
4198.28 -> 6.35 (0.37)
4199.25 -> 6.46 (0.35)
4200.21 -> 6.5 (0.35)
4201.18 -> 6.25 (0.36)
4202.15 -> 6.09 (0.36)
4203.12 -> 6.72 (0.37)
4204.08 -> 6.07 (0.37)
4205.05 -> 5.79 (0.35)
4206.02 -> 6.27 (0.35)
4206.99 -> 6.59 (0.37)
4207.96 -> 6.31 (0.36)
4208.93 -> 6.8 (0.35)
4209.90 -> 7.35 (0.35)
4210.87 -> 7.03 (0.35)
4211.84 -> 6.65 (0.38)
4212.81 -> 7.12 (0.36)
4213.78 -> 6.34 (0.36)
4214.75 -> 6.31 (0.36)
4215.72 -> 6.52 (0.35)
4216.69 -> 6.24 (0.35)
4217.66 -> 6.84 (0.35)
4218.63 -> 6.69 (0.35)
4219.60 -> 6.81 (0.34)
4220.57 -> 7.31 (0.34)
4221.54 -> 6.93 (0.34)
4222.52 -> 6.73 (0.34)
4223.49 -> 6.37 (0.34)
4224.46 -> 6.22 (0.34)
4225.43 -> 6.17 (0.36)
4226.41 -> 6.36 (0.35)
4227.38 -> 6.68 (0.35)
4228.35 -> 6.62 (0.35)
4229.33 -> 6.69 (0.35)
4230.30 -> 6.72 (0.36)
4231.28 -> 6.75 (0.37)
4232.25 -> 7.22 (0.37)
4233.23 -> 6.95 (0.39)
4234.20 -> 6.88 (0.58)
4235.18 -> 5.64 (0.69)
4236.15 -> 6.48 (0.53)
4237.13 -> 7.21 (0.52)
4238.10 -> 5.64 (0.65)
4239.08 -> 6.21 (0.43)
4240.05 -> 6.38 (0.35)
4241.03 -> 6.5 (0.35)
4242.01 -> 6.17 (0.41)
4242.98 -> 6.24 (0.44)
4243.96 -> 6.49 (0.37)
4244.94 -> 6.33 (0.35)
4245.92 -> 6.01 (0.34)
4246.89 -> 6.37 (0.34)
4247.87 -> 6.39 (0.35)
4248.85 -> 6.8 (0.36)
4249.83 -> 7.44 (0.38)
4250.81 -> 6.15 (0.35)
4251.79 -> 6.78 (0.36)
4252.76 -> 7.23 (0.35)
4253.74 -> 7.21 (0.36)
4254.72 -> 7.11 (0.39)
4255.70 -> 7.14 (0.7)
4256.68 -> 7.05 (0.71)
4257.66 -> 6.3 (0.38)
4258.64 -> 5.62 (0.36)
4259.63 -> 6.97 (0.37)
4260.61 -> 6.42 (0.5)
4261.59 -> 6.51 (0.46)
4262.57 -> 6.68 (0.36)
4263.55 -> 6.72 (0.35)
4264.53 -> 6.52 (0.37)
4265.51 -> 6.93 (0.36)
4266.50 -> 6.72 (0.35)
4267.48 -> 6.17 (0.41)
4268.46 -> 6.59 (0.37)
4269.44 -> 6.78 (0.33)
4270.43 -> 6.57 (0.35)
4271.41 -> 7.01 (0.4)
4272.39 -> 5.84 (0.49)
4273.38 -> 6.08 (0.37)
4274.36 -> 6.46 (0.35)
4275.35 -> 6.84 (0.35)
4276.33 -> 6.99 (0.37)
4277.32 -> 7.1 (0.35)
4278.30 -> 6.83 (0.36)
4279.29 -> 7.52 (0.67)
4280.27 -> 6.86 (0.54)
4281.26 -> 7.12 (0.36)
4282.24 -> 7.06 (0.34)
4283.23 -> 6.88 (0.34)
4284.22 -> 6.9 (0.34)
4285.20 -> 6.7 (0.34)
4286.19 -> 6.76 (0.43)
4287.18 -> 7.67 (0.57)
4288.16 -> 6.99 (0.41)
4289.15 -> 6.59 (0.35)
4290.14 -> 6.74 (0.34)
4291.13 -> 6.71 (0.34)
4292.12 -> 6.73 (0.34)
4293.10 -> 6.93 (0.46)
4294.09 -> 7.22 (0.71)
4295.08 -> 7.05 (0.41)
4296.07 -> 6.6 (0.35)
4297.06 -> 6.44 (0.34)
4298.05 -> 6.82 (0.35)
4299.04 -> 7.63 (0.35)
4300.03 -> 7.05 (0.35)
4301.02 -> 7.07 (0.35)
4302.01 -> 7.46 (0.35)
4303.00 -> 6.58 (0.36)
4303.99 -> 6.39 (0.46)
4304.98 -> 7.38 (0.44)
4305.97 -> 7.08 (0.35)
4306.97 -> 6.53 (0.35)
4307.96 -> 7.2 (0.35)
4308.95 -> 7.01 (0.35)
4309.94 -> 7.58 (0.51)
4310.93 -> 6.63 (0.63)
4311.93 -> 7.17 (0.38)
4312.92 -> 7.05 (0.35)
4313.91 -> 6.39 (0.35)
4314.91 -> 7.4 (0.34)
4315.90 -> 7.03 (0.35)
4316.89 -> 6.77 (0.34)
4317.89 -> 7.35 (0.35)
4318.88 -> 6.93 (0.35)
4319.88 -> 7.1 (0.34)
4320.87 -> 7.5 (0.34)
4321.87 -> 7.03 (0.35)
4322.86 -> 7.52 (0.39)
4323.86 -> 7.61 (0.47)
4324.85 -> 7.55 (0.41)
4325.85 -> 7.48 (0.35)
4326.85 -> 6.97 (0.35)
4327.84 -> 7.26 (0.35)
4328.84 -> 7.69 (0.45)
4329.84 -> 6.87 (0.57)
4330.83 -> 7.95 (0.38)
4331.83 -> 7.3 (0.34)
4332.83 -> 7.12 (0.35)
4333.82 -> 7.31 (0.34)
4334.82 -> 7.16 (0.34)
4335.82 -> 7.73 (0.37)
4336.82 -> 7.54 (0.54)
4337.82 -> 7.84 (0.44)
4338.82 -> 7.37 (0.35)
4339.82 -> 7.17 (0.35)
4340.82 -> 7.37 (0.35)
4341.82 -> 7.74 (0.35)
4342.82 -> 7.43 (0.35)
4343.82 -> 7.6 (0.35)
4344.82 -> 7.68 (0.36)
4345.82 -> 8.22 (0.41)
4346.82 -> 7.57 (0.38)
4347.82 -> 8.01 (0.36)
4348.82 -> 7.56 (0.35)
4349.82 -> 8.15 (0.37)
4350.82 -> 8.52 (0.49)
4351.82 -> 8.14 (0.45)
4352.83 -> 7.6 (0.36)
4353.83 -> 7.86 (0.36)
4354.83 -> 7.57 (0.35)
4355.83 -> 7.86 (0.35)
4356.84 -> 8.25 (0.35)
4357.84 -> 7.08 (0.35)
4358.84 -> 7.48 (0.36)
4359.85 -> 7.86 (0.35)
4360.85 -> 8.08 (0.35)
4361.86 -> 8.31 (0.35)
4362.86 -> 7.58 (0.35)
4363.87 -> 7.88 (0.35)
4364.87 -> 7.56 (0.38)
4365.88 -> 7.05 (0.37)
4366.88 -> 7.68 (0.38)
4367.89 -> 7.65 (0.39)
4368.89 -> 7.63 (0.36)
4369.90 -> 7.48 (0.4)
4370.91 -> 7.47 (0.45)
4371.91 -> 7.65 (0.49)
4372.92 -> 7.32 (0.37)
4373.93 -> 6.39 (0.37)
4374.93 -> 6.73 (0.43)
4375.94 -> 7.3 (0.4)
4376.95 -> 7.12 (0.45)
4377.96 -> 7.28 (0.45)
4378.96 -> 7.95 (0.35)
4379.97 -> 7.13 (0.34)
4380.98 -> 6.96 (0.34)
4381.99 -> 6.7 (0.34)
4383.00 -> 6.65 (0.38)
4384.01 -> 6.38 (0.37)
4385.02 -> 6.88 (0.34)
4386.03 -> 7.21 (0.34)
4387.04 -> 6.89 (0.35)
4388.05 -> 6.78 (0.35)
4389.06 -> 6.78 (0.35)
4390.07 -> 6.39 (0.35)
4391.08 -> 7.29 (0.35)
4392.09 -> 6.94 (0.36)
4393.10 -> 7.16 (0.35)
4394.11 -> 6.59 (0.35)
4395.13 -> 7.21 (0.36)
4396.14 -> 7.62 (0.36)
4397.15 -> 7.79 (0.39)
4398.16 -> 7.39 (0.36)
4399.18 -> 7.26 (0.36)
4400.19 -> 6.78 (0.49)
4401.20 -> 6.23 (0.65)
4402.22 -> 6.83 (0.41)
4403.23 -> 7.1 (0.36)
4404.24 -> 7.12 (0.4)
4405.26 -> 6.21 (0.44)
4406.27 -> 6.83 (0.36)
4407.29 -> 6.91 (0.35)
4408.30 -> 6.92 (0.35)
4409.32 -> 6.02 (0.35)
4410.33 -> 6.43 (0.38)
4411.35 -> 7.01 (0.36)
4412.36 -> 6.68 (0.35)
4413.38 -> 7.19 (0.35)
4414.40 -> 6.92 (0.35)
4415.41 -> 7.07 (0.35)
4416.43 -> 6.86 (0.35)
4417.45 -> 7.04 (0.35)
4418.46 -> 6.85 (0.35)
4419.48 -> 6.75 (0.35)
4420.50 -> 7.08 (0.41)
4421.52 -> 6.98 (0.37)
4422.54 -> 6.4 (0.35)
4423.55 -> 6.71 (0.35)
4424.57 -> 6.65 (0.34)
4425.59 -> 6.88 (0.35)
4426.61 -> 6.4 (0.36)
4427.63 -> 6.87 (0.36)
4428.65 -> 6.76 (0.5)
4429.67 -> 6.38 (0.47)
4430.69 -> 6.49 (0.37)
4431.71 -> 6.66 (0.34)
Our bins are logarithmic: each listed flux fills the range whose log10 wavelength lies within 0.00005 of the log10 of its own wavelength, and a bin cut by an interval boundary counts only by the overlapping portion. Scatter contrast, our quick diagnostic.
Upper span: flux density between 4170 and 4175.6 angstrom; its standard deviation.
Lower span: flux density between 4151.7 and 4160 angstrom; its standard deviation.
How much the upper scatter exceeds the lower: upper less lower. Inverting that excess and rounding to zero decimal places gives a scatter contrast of -10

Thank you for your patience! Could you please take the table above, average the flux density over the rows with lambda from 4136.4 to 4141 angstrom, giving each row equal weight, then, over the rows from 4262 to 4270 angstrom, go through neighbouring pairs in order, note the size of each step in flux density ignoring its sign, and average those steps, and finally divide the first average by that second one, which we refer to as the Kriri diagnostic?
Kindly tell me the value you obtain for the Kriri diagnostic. 23.8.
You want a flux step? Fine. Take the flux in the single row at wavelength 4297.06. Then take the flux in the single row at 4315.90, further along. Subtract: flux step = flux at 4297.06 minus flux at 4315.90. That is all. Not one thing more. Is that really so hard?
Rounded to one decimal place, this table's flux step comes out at -0.6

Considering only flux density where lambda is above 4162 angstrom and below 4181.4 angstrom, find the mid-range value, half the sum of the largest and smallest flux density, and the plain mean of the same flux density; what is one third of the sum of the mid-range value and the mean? 4.71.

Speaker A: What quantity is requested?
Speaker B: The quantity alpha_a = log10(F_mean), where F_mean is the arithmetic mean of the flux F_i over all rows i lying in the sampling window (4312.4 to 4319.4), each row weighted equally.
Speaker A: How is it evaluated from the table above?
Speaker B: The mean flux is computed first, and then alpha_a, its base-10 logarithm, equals 0.844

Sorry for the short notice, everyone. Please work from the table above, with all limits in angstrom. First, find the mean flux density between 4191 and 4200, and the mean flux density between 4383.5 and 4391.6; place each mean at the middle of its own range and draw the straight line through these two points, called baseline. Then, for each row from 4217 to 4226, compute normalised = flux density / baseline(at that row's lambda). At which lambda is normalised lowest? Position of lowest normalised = 4225.43 angstrom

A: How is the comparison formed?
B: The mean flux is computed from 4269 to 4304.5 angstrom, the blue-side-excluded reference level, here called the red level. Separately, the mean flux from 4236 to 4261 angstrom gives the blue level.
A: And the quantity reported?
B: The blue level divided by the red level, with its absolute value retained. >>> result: 0.96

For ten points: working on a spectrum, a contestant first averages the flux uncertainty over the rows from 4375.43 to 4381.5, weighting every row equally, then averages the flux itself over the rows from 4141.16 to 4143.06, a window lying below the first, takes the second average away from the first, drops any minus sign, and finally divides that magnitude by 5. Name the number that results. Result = 1.21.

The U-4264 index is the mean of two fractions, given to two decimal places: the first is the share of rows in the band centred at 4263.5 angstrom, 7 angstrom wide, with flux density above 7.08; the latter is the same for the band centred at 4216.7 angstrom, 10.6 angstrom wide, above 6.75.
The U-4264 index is 0.23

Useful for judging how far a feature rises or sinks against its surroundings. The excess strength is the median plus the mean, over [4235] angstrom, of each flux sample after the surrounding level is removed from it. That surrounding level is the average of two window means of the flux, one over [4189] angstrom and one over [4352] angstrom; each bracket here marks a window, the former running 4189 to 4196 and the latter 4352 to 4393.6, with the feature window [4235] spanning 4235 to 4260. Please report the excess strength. -1.4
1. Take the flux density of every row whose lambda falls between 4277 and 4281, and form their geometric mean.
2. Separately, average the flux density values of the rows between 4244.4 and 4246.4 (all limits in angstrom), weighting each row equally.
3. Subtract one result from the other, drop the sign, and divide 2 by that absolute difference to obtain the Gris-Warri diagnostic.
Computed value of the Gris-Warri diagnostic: 2.2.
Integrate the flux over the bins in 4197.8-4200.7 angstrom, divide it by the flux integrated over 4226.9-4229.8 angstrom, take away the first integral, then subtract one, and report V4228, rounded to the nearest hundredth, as -18.71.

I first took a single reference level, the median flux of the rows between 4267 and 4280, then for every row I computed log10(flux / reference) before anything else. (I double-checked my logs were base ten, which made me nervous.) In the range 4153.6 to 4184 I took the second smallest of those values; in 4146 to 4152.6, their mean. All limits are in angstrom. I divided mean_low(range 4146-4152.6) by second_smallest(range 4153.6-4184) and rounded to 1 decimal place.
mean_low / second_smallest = 0.0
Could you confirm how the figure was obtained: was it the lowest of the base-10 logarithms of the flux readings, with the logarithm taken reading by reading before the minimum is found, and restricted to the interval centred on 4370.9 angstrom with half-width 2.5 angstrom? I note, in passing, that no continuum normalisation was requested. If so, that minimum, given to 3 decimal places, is 0.865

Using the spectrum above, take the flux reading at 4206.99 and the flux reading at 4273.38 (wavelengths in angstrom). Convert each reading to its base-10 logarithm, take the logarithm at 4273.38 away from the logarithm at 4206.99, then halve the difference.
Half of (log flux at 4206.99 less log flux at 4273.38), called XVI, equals 0.017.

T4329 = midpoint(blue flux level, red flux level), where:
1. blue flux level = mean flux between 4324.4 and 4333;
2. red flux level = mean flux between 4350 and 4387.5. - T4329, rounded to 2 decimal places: 7.40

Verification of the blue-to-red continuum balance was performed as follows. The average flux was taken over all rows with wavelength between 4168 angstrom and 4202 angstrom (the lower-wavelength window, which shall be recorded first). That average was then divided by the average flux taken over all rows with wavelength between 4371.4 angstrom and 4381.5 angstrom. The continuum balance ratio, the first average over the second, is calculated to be 0.96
